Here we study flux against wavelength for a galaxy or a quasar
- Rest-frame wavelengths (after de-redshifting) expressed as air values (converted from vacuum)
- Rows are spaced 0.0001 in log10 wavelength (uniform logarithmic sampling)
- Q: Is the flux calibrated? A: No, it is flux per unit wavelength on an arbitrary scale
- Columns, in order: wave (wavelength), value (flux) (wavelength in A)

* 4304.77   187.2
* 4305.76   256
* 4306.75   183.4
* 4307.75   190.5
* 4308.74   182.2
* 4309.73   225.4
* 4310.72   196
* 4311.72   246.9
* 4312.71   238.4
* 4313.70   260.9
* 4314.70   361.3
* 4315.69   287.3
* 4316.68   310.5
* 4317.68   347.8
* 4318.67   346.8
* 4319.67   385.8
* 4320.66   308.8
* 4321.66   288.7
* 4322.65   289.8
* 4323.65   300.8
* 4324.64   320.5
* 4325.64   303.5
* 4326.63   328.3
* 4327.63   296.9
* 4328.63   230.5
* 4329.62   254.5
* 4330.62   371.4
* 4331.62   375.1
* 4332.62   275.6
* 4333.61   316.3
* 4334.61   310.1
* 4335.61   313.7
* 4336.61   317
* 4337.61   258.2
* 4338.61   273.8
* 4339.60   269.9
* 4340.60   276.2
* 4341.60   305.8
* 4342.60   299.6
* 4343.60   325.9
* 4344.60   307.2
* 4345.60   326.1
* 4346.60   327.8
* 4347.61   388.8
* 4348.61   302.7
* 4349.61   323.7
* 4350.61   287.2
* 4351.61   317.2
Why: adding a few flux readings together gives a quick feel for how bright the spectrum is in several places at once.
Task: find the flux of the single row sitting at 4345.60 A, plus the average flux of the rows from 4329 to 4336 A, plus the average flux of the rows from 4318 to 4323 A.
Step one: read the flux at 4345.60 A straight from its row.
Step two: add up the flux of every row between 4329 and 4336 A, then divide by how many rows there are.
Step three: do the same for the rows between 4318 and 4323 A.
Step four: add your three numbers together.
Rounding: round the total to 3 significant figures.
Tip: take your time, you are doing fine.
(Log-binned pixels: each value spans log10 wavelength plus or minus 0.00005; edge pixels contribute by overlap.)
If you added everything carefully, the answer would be 967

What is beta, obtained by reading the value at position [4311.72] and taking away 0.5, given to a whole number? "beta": 246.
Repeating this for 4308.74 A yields 182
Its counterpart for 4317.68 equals 347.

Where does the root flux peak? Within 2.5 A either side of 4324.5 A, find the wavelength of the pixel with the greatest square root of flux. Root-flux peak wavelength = 4326.63 A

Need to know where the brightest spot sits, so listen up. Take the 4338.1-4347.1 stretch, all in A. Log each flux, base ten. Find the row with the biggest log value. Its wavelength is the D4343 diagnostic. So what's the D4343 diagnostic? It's 4346.60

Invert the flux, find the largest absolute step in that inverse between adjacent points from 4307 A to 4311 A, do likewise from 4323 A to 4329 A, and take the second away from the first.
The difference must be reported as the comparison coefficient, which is 0.0001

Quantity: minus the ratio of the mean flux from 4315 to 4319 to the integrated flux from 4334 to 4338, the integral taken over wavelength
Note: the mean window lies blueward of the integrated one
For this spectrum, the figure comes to -0.27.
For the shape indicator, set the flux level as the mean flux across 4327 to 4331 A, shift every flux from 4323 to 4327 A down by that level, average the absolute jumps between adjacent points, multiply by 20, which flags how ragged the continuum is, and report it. 410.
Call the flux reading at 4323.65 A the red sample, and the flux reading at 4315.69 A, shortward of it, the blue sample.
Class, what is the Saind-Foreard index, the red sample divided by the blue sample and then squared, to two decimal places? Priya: 1.10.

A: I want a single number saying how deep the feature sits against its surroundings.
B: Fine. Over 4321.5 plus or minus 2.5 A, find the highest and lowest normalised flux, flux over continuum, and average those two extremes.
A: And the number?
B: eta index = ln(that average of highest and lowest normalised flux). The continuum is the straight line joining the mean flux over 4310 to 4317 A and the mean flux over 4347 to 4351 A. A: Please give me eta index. 0.18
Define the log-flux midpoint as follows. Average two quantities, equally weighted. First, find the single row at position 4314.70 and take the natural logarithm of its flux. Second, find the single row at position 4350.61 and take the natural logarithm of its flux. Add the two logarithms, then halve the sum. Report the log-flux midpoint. 5.77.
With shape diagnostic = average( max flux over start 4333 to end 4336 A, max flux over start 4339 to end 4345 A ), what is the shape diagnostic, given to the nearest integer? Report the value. 321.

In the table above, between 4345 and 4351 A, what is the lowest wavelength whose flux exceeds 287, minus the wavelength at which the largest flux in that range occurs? -2.0 A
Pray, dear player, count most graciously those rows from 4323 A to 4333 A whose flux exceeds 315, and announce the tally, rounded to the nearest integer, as 4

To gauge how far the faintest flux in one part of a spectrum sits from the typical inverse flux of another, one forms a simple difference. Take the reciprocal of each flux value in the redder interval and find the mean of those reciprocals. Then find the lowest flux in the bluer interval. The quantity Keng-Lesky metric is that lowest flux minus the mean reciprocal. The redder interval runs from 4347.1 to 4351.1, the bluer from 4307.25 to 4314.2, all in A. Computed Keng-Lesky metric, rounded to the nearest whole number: 182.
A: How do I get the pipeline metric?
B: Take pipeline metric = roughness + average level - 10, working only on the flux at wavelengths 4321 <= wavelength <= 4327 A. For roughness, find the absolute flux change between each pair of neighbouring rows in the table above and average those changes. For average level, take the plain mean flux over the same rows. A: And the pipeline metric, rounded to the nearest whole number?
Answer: 310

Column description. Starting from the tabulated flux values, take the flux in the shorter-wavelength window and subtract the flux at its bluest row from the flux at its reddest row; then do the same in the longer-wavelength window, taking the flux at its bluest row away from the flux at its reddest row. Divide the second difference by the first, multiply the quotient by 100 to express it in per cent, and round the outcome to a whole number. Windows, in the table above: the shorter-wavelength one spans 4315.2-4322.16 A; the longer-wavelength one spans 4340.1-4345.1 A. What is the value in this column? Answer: 2214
